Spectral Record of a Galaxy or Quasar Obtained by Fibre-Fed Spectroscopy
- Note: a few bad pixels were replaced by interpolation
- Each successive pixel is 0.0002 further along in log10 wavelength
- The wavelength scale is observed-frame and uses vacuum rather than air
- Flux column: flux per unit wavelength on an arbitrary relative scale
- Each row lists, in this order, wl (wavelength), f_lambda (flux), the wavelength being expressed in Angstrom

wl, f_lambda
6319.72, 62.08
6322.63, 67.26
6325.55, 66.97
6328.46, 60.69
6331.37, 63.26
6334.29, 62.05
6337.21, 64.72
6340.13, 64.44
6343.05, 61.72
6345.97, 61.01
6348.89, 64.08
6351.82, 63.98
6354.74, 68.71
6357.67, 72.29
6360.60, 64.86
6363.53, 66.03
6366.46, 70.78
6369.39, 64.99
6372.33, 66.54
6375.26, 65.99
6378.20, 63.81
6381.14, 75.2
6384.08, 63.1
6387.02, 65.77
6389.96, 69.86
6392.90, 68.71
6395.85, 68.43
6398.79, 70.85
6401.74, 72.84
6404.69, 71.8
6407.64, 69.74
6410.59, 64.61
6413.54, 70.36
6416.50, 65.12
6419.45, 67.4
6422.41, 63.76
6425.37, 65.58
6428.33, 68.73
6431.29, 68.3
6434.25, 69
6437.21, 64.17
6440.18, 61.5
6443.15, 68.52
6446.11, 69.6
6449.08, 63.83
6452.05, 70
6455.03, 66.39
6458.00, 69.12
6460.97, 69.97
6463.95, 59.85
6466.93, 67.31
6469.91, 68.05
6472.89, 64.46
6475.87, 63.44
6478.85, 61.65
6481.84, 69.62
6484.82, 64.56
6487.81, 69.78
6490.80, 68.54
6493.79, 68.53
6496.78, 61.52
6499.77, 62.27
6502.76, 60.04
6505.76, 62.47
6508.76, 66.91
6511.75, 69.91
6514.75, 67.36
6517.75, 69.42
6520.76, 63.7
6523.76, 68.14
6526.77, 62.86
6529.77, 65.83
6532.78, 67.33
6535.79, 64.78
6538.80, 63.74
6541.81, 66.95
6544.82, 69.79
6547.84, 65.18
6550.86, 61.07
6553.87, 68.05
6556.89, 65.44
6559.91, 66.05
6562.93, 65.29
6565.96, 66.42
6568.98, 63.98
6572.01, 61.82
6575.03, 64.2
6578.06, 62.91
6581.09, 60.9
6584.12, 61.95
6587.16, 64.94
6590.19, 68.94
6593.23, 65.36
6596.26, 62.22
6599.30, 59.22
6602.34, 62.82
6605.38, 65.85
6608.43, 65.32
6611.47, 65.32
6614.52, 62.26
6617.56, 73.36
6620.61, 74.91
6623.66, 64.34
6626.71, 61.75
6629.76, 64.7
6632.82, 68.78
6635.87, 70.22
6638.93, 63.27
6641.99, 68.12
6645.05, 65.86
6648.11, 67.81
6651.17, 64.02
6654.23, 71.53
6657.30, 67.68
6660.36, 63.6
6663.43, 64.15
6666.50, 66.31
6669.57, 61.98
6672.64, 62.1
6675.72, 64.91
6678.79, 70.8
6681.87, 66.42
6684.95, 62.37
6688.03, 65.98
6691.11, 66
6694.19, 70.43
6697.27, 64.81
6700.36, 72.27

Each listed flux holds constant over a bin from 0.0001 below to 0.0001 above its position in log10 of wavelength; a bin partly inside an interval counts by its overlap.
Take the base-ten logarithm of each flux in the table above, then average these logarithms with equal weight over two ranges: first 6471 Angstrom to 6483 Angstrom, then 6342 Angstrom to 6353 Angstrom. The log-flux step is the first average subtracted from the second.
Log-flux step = -0.014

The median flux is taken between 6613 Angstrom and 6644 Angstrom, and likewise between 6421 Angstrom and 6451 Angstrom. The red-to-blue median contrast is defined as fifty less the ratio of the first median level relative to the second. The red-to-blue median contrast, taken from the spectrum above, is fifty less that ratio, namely 49.0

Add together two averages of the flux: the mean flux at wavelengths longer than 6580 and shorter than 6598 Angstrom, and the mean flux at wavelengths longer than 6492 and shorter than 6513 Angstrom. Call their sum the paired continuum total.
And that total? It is 128.6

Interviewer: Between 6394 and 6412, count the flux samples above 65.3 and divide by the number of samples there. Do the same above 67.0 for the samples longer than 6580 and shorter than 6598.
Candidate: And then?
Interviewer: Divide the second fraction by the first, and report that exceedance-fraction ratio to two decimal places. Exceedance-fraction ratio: 0.20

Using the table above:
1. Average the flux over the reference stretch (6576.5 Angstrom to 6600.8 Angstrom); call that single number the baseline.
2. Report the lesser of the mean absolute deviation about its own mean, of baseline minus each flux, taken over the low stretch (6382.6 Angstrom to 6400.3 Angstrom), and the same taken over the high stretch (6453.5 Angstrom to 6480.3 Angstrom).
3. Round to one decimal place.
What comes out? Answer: 2.2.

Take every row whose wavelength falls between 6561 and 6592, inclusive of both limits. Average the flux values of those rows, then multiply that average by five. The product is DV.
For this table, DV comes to 321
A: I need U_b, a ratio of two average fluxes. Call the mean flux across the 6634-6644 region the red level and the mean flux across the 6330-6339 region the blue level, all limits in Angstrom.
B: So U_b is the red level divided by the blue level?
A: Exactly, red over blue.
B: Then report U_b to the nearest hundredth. 1.06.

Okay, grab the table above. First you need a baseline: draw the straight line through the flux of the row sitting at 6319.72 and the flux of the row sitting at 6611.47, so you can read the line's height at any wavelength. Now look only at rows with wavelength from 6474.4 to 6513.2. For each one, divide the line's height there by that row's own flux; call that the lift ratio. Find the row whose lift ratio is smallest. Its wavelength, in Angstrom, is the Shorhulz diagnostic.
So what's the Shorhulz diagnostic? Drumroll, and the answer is 6487.81 Angstrom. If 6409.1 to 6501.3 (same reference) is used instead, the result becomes 6413.54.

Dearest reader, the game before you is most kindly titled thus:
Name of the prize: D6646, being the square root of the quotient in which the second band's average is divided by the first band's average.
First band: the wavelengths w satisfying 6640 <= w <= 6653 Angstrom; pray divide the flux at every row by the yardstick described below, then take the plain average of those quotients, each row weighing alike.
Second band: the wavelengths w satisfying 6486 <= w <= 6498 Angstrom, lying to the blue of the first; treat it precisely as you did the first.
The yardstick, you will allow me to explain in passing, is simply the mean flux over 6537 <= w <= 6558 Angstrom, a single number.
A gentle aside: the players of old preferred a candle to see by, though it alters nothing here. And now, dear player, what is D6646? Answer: 1.00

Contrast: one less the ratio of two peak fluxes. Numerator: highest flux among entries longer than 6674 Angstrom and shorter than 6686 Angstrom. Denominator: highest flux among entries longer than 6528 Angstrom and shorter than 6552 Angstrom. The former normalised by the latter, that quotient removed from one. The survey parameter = -0.014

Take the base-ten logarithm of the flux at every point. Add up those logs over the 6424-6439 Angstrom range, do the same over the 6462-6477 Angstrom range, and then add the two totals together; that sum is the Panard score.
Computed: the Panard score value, 18.2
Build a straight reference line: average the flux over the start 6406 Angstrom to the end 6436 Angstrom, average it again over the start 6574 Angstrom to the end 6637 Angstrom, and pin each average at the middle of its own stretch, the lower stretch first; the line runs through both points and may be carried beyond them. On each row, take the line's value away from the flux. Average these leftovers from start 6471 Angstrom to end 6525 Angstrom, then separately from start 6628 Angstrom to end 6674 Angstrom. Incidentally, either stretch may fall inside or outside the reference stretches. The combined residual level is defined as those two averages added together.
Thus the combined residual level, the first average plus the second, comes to 0.5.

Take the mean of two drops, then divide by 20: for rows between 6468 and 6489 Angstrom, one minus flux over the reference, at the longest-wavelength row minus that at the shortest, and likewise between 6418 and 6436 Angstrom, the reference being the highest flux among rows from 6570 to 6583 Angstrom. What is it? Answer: -0.0013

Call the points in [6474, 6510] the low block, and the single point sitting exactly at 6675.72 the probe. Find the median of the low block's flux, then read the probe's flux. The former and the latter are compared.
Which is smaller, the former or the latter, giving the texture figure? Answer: 64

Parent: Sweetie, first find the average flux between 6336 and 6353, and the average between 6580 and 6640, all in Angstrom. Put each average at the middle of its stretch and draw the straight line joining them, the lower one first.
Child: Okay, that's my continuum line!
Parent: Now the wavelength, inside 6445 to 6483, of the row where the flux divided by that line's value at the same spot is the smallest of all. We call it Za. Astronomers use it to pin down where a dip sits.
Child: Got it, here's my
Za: 6463.95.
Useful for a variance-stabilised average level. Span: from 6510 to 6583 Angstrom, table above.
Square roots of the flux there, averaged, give 8.089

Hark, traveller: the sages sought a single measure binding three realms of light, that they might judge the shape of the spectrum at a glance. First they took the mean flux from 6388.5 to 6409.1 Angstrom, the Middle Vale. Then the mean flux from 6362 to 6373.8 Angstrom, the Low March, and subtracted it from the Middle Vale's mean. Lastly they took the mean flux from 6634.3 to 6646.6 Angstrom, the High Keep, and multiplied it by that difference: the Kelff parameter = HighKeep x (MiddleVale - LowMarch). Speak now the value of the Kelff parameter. 216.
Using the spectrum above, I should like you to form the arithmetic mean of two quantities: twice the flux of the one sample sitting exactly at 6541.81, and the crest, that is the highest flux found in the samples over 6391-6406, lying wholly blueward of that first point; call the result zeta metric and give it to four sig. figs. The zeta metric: 103.4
